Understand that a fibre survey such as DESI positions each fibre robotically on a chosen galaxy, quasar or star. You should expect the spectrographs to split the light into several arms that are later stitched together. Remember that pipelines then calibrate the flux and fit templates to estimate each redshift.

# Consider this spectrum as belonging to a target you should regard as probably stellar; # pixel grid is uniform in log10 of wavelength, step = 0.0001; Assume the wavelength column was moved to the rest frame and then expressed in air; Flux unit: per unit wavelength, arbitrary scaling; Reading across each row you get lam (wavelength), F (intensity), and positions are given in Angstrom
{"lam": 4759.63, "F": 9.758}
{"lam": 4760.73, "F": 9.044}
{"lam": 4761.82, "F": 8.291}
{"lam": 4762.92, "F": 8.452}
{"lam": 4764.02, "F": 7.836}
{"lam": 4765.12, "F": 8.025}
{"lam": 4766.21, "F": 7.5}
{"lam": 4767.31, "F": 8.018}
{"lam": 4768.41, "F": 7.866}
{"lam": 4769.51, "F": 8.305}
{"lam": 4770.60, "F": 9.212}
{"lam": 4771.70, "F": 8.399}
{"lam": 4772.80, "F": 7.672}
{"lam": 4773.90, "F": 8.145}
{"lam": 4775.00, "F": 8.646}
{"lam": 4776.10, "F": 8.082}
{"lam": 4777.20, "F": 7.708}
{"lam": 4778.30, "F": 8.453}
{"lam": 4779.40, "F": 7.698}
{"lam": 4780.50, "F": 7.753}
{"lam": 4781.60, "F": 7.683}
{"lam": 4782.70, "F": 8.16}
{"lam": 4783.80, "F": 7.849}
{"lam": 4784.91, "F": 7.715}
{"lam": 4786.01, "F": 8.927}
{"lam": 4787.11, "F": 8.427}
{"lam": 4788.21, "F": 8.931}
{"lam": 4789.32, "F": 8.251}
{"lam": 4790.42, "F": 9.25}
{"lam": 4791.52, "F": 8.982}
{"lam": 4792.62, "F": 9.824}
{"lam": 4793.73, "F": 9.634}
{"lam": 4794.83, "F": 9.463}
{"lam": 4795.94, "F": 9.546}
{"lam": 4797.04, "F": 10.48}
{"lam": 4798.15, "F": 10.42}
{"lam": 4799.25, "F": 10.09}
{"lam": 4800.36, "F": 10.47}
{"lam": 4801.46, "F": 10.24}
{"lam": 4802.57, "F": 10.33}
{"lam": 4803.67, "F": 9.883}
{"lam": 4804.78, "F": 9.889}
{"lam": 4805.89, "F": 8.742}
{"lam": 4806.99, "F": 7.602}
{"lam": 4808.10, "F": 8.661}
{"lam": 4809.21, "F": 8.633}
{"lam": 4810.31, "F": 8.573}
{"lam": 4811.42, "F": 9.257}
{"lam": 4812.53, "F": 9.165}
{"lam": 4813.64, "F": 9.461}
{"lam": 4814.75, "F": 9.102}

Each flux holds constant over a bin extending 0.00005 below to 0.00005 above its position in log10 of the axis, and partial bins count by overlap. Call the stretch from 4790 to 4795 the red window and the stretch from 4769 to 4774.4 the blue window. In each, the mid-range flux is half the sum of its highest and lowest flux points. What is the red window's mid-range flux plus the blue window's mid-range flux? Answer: 17.8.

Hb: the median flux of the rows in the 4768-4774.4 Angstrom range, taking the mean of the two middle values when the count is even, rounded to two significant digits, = 8.2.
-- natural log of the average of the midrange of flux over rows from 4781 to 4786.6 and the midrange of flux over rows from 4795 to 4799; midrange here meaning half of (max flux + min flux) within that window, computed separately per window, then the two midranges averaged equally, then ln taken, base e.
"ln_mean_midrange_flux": 2.21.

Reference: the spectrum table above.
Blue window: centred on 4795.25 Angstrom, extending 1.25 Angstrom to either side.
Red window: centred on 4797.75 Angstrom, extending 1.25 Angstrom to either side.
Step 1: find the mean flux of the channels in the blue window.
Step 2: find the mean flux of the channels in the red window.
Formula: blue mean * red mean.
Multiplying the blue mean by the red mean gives 99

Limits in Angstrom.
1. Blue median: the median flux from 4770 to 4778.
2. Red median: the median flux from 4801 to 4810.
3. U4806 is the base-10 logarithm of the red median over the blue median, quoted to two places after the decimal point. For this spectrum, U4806 0.06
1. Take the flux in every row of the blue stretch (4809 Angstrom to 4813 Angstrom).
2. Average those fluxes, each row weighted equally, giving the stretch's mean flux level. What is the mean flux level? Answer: 8.9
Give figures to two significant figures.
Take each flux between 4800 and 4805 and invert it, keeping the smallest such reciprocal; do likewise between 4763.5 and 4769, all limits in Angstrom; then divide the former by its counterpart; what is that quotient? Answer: 0.77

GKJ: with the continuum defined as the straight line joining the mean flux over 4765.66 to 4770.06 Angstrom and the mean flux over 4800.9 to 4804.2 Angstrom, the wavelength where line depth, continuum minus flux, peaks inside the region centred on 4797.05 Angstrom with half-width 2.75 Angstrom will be 4794.83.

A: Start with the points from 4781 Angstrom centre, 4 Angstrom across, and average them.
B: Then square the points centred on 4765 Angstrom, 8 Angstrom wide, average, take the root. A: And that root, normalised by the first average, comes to 1.02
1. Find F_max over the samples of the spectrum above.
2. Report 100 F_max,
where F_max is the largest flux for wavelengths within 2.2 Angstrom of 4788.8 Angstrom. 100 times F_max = 925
